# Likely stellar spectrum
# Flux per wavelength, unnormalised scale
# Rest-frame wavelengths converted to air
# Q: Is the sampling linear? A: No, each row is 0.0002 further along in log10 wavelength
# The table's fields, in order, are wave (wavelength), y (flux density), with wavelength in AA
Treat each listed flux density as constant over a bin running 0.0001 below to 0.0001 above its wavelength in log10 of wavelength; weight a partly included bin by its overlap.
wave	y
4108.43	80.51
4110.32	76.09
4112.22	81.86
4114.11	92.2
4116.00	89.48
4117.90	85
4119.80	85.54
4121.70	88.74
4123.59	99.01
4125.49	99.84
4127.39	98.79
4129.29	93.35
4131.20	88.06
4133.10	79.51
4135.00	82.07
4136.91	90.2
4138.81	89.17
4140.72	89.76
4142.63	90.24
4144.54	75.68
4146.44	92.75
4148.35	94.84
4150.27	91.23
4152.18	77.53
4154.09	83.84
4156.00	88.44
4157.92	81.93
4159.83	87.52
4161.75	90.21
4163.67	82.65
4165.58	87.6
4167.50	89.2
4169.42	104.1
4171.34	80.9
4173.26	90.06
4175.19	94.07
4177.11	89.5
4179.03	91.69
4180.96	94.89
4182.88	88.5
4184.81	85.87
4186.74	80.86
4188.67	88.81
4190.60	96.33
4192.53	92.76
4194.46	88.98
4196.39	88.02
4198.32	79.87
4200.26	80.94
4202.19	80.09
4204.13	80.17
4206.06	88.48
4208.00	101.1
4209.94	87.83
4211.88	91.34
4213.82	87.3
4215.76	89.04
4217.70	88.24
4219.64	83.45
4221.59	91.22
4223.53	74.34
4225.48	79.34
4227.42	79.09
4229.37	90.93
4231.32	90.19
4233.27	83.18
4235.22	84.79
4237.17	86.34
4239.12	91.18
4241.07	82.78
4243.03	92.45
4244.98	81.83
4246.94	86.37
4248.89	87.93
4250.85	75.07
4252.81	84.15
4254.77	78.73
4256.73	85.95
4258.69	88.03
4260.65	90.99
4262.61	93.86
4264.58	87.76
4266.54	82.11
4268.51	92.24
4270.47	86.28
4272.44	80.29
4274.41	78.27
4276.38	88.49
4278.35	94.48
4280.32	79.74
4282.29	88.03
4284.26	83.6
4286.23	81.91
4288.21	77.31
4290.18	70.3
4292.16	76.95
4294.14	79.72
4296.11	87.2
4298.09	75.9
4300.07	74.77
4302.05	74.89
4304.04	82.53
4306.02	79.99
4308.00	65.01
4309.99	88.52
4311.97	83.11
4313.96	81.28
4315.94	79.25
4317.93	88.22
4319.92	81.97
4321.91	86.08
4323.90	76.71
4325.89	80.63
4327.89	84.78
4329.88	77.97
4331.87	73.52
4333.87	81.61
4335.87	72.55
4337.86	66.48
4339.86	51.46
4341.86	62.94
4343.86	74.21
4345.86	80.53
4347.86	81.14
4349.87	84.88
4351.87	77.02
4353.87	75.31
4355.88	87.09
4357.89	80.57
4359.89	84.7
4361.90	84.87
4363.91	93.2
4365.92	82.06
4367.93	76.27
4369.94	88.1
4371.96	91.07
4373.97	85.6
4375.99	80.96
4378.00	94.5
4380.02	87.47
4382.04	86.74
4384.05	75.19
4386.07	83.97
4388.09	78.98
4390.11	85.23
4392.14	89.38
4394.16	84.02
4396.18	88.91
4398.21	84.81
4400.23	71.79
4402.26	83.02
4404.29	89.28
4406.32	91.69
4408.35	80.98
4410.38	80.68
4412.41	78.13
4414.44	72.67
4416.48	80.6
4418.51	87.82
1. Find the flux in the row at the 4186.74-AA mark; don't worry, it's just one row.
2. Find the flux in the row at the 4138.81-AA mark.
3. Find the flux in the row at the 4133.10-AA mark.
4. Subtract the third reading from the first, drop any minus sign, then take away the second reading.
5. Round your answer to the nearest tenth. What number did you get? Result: -87.8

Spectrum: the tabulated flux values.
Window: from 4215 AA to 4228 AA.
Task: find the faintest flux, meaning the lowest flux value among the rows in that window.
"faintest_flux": 74.34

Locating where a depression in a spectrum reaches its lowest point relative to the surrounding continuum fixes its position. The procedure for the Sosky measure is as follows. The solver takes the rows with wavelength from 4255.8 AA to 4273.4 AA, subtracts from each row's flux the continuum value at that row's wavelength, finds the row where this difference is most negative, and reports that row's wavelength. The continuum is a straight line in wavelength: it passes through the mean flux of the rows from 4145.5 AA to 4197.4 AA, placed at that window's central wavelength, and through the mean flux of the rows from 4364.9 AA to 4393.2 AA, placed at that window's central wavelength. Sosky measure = 4272.44 AA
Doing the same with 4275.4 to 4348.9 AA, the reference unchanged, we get 4339.86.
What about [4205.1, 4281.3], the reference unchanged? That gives 4223.53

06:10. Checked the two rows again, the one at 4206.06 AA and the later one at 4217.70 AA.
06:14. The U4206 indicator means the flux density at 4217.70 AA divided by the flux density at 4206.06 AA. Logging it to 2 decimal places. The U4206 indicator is 1.00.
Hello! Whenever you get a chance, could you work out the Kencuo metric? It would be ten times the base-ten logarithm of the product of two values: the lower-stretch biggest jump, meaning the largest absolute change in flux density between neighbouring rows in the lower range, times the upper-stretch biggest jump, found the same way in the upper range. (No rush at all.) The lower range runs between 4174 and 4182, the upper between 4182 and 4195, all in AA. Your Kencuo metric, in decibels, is 15.6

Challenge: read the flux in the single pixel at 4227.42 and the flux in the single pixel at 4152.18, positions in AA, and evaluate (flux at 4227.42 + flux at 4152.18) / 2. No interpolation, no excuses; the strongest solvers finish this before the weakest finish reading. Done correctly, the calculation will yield 78.3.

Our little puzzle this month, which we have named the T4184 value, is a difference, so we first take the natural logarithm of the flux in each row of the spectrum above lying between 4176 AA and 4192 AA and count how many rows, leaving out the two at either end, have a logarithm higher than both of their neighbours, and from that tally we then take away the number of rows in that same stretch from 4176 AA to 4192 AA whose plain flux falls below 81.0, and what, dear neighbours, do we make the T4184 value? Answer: 0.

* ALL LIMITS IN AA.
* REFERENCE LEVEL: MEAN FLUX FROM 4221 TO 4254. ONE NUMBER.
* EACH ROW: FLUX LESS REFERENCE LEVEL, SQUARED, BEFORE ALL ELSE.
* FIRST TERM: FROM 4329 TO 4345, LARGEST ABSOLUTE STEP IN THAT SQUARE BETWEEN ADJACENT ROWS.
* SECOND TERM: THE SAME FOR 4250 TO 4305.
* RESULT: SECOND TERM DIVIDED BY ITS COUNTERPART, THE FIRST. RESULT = 0.2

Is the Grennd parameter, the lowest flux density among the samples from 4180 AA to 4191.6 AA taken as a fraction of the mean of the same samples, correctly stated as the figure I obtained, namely 0.906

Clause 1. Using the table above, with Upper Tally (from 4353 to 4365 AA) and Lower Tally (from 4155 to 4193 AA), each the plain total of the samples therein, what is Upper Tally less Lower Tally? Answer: -1280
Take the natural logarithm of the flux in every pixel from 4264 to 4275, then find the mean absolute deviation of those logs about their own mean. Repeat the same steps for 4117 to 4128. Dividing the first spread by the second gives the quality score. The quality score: 0.73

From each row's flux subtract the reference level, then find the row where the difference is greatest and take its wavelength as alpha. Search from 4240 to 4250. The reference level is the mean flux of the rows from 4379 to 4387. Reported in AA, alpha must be 4243.03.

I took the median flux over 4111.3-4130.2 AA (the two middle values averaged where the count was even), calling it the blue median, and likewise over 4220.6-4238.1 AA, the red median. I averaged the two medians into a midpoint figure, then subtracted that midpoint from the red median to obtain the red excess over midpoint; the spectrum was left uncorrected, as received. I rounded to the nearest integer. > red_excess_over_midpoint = -3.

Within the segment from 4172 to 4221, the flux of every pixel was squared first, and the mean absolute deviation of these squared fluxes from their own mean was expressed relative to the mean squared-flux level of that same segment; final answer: 0.088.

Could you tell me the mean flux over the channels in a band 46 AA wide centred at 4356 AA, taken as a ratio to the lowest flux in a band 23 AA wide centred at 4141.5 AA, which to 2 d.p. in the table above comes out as 1.06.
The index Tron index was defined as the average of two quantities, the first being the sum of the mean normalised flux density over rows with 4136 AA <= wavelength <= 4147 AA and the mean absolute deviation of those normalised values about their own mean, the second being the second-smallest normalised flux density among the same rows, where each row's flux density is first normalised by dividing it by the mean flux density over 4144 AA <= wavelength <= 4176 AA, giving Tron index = 1.03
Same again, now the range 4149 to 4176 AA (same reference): 0.99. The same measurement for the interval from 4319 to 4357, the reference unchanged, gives 0.83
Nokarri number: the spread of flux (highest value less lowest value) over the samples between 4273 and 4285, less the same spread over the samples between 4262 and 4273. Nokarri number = 3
